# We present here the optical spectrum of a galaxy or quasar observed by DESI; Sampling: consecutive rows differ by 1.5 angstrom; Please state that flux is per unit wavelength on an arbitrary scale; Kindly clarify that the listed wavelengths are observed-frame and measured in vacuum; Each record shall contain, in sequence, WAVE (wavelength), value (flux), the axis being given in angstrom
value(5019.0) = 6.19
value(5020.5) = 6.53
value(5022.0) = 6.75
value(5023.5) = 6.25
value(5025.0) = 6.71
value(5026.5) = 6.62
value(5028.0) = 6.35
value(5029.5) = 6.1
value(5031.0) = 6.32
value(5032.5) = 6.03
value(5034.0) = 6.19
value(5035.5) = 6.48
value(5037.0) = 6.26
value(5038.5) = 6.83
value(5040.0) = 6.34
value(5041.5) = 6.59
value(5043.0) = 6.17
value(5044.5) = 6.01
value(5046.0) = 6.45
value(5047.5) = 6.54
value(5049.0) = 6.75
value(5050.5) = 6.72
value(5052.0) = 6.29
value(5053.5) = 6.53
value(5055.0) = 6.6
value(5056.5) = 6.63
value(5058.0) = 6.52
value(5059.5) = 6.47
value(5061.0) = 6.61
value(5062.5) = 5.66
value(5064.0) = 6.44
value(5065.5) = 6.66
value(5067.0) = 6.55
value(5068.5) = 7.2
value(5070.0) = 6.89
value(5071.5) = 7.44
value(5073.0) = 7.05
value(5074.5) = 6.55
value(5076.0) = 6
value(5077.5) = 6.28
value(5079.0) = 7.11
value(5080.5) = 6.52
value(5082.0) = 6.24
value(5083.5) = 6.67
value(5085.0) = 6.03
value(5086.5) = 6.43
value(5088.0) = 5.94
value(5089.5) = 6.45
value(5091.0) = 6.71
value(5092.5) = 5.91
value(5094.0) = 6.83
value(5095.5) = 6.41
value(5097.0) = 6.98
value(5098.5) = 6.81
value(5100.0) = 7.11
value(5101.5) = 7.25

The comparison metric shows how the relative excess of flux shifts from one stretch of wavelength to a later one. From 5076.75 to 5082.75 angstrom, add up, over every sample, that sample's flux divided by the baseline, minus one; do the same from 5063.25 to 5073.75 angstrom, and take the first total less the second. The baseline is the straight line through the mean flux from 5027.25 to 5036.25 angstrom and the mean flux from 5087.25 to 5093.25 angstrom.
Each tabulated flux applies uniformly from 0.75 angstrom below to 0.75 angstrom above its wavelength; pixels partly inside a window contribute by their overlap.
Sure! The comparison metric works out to -0.5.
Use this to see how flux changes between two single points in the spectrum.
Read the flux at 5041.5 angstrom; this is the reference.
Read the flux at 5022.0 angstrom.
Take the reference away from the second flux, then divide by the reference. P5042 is 0.02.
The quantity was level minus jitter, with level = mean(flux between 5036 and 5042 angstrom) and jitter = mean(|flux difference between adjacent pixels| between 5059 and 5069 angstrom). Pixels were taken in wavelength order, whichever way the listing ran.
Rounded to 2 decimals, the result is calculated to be 6.03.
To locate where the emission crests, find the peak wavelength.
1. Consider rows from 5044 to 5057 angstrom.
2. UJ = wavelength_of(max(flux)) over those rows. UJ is 5049.0 angstrom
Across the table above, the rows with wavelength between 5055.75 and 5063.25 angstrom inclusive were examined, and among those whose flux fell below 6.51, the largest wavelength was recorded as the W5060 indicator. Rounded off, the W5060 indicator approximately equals 5062.5 angstrom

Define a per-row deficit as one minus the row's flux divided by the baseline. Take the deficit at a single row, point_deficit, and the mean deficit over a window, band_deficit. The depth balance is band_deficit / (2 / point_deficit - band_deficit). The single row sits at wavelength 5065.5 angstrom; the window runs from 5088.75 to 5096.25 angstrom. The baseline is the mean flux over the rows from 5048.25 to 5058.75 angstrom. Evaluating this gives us -0.0001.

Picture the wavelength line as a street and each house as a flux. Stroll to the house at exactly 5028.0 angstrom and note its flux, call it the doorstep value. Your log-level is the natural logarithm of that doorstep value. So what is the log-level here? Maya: 1.85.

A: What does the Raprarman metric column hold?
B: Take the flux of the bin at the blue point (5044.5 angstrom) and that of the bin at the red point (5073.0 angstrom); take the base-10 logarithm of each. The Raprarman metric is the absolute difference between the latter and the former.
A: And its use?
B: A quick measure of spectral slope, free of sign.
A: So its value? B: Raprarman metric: 0.07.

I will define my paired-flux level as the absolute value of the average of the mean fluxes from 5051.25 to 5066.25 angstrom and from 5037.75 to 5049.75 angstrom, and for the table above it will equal 6.45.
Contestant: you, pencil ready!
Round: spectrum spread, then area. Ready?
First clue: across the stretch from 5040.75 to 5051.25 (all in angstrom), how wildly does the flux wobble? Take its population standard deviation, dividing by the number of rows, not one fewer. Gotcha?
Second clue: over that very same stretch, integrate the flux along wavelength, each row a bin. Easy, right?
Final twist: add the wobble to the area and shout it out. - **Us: 68.1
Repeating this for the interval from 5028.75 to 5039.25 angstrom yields 66.6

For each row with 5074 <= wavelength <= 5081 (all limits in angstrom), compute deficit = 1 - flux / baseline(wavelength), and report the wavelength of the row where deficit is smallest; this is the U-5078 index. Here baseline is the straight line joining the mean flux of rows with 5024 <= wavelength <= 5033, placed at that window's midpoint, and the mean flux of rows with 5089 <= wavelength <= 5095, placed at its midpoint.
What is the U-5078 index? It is 5079.0 angstrom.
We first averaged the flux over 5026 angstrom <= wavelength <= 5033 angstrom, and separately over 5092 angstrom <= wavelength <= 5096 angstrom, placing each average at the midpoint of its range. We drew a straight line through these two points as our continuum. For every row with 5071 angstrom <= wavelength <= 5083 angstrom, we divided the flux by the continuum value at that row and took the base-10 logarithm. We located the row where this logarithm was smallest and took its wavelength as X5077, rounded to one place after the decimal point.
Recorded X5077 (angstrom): 5076.0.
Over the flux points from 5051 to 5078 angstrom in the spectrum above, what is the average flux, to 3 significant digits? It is 6.58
